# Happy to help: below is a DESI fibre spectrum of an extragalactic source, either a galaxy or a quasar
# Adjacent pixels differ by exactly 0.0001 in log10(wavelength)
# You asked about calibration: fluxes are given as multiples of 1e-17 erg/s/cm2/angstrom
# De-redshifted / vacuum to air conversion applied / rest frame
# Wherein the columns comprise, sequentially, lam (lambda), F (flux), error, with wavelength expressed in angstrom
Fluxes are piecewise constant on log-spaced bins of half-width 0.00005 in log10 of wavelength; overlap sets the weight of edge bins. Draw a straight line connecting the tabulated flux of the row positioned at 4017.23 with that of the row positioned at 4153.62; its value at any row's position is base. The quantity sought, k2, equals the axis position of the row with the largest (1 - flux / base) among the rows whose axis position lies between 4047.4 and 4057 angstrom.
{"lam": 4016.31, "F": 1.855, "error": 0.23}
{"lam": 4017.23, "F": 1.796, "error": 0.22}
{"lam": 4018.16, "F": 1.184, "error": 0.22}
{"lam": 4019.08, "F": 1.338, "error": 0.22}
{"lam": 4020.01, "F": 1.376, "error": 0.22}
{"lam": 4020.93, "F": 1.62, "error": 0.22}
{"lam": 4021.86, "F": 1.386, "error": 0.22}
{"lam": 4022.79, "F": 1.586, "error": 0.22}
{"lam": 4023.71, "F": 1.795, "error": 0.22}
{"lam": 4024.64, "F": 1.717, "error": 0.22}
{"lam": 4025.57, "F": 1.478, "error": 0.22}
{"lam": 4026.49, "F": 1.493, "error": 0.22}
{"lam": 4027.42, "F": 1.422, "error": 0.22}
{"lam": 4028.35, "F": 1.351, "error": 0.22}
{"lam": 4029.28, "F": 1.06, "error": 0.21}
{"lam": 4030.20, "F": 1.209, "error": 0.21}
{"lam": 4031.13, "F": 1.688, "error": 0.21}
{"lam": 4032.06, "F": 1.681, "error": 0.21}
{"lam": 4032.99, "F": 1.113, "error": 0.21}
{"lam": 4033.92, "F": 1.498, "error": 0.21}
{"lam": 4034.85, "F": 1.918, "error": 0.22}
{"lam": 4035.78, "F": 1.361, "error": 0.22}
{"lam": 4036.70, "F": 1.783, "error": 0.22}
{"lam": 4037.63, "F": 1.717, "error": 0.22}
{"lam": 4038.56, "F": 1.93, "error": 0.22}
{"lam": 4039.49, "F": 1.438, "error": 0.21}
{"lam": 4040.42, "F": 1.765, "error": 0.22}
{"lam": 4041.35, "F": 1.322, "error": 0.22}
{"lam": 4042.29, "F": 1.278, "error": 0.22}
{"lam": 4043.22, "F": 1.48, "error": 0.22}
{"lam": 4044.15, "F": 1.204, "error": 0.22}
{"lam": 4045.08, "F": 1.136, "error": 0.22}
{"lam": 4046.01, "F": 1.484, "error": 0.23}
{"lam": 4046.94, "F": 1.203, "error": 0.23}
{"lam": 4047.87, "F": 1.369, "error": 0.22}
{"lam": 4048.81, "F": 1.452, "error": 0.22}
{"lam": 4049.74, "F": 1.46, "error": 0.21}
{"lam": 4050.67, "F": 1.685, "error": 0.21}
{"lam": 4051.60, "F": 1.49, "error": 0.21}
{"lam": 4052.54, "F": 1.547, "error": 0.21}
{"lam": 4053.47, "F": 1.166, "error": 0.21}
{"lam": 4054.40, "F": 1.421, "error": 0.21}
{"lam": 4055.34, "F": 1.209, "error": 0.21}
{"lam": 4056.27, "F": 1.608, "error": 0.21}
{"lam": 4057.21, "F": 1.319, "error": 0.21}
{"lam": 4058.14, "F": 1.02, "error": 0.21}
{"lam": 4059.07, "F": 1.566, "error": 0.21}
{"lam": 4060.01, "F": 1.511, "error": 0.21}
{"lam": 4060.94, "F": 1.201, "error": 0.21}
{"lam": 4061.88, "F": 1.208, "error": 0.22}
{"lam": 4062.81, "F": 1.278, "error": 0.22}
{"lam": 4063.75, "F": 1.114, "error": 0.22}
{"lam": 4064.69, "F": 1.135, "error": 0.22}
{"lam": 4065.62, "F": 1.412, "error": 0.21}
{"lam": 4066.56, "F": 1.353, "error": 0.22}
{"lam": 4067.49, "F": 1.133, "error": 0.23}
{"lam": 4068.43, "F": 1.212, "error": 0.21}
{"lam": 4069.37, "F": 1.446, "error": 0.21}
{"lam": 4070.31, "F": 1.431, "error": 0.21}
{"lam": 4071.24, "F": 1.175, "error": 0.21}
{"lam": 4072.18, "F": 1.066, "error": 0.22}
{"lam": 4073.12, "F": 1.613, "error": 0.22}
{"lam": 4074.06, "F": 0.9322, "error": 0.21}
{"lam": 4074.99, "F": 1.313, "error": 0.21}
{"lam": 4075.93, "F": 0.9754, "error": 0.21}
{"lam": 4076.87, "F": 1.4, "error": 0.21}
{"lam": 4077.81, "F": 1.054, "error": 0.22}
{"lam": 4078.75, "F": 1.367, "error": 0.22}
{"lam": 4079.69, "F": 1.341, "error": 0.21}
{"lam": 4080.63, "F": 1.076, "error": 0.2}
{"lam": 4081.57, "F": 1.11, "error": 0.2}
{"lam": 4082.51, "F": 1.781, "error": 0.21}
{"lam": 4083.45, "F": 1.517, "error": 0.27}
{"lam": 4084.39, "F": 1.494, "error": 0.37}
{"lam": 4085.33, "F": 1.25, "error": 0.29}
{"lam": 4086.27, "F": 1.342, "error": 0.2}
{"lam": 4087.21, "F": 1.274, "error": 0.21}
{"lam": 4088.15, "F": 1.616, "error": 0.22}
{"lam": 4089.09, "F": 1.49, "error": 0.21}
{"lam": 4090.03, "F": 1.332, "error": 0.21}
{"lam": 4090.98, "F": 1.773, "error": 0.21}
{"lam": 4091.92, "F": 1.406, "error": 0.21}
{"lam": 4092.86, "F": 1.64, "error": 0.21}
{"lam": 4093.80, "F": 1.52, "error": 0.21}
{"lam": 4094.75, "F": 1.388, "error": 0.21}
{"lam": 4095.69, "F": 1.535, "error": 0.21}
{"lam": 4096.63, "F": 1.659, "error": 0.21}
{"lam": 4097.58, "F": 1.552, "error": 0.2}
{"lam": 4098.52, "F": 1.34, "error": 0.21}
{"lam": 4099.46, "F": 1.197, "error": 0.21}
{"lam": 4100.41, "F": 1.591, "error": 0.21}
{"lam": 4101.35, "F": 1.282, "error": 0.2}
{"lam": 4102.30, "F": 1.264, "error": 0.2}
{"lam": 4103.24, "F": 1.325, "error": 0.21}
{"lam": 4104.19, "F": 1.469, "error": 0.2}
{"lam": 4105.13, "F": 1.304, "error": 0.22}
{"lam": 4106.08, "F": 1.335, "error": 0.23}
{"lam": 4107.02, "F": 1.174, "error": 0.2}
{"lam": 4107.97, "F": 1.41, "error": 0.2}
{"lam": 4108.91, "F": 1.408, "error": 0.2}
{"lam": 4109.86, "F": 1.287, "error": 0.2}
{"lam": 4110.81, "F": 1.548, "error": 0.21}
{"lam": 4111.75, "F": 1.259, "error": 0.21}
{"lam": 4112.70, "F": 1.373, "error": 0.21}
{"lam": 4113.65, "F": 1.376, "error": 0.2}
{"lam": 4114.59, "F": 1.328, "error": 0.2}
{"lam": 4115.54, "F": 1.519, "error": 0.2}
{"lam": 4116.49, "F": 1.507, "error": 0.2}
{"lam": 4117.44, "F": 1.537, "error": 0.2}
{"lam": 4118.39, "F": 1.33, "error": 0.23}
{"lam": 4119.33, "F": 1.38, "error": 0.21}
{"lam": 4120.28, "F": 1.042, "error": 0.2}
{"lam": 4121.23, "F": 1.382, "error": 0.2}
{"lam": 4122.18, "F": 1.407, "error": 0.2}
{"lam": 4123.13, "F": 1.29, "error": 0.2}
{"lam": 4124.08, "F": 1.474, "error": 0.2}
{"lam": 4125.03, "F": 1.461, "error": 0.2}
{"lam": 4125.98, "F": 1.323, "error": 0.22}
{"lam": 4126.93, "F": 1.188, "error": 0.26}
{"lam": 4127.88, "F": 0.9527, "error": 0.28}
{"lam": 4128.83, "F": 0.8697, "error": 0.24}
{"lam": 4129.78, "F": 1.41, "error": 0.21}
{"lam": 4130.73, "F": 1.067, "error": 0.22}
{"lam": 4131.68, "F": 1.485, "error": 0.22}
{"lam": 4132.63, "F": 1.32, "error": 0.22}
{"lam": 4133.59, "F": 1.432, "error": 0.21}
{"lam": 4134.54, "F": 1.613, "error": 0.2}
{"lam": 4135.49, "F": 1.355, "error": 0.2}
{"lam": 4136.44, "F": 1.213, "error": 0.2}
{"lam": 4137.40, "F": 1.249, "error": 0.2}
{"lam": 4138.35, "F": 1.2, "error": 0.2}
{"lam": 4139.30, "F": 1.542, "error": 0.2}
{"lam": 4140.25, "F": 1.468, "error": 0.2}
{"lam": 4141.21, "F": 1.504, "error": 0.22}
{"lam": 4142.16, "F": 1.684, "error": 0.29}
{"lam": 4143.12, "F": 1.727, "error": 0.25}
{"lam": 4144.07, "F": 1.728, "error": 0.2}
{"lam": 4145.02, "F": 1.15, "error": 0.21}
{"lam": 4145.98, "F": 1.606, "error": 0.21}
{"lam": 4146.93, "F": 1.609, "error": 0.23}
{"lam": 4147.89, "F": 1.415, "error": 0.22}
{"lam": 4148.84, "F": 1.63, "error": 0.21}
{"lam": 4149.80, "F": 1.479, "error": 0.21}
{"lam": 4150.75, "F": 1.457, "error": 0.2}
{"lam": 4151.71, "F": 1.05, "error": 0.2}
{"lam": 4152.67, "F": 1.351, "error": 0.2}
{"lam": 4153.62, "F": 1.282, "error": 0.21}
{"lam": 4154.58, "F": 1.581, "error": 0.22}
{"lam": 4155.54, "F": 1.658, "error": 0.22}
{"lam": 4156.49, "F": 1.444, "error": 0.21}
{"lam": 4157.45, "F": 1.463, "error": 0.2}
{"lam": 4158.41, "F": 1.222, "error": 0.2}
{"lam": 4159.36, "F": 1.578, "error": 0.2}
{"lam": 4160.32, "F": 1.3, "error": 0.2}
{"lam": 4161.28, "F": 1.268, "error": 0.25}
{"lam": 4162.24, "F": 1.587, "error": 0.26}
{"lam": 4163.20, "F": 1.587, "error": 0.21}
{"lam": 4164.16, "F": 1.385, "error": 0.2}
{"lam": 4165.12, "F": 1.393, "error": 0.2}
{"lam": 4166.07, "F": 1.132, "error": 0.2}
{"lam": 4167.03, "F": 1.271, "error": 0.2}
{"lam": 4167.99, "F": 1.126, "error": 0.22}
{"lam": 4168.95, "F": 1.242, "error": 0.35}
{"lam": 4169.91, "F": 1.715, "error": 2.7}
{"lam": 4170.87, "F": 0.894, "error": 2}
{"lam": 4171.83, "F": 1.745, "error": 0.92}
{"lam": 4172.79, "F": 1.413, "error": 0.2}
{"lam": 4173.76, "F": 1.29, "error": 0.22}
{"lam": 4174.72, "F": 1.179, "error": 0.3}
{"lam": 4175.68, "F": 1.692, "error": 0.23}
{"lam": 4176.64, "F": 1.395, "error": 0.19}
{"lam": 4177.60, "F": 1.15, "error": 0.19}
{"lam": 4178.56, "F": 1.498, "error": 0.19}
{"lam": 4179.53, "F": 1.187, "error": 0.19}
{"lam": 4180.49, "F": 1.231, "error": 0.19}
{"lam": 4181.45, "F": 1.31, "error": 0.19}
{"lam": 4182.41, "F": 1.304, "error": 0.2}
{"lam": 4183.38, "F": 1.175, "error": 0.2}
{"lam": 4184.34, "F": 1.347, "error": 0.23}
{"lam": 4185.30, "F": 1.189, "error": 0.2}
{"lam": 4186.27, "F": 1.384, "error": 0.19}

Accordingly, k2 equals 4053.47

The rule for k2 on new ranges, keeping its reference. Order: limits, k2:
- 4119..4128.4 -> 4127.88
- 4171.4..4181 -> 4177.60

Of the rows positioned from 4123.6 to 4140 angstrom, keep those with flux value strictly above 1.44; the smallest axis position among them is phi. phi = 4124.08 angstrom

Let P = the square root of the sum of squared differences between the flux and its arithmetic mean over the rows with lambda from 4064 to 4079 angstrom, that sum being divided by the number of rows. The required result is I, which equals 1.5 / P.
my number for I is 8.0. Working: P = 0.19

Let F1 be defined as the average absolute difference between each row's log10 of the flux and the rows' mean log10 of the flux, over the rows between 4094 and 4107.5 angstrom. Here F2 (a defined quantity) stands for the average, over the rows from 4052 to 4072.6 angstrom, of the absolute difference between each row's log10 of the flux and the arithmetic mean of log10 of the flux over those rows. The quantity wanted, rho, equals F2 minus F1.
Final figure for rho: 0.011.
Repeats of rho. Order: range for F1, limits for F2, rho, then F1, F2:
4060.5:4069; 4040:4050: 0.015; 0.028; 0.0428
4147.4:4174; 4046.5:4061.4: -0.003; 0.052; 0.0498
